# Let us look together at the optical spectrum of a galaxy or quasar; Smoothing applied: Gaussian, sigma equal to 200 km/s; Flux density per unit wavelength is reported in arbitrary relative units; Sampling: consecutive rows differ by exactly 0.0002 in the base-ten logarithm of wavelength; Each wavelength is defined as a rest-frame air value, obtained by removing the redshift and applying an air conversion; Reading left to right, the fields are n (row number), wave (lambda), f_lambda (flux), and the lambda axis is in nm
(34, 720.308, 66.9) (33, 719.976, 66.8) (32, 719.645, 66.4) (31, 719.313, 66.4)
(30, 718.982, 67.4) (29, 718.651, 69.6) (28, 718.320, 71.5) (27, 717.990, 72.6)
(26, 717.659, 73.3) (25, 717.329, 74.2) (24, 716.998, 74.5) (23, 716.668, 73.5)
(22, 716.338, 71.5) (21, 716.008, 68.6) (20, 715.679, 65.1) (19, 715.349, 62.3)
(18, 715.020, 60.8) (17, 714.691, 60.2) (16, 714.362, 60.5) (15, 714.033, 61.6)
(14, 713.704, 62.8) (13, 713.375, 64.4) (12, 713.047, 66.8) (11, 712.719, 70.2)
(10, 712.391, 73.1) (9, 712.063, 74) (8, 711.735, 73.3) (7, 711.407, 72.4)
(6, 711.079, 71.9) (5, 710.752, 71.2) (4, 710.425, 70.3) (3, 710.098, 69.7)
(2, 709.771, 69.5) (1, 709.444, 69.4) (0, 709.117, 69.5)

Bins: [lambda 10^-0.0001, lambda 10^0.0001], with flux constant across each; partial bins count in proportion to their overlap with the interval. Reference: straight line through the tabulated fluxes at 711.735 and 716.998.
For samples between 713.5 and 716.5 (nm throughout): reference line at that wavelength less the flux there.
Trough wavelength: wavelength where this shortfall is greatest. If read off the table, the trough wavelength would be 714.691 nm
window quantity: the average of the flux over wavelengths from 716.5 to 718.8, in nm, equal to 73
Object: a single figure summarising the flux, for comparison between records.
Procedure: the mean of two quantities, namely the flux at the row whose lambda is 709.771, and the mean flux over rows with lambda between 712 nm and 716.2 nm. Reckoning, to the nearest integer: 67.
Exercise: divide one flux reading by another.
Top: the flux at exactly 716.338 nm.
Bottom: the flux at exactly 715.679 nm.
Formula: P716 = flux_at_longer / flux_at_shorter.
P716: 1.10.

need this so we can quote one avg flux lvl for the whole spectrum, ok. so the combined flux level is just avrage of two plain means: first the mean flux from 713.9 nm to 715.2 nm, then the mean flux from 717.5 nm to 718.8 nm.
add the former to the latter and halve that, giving 66.3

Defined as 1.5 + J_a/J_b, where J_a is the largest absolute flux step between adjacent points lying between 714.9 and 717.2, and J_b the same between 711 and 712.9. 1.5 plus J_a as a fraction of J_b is 2.7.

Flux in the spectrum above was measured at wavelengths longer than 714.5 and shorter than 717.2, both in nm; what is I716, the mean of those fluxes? 67.1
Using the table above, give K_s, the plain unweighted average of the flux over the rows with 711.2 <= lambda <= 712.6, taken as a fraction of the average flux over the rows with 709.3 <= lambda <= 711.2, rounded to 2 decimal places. 1.04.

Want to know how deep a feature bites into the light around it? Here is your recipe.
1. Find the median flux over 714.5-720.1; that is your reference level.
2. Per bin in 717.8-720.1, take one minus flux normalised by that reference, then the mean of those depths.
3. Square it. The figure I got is 0.0000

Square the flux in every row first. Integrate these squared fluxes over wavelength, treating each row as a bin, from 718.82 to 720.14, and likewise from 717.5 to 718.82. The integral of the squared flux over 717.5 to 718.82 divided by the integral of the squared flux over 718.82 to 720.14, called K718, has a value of 1.2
